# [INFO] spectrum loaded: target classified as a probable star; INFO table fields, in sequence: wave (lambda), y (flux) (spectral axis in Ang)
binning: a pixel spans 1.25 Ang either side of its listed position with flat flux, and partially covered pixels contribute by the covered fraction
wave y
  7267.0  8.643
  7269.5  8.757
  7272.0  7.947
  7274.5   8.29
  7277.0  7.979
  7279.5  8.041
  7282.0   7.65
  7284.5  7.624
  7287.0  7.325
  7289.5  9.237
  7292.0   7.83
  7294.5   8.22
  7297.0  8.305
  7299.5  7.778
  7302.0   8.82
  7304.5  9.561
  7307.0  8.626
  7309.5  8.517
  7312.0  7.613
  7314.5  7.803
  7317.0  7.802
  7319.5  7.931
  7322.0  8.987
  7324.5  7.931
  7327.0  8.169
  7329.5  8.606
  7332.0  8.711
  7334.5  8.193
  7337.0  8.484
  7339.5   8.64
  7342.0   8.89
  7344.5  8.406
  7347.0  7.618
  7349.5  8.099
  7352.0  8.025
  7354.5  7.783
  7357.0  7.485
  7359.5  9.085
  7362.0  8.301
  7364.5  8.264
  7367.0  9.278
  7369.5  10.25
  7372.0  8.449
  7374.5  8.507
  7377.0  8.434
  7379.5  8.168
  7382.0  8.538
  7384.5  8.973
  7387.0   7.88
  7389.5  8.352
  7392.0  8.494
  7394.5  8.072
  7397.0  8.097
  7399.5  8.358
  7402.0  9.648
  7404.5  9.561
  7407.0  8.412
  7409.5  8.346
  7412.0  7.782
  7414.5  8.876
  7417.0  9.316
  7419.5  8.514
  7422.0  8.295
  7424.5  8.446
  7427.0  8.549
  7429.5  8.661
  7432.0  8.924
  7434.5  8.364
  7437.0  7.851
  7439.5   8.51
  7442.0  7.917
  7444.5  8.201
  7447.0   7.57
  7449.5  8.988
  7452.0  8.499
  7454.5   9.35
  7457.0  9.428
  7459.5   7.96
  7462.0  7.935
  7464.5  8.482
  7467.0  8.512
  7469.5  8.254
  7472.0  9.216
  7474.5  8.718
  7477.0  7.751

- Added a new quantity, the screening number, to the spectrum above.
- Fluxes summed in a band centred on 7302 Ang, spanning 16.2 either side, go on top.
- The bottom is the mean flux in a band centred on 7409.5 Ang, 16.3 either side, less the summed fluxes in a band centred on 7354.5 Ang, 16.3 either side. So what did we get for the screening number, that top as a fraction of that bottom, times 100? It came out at -106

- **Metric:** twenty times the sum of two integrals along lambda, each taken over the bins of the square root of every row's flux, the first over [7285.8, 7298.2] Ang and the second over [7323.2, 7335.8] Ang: 1436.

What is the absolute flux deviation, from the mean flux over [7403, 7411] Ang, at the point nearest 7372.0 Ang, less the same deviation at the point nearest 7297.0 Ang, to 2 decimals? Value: -0.14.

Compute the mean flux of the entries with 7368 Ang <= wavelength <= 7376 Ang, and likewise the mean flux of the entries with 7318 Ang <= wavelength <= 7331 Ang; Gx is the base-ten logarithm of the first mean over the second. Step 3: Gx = 0.037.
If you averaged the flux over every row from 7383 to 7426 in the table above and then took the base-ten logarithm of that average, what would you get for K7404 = 0.932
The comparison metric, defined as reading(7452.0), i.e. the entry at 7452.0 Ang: 8.499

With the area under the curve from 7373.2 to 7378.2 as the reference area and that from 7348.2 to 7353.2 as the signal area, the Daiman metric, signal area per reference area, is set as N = 0.95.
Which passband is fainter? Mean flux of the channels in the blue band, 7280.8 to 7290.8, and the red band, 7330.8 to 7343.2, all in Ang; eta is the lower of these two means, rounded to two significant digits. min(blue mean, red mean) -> 8.0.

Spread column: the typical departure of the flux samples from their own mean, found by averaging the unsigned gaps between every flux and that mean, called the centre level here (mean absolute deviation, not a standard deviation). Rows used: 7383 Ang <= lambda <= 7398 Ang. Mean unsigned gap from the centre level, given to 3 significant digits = 0.295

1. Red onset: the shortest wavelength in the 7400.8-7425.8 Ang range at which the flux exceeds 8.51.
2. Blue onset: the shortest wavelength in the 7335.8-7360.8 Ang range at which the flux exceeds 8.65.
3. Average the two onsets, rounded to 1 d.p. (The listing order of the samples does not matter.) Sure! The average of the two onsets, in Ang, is 7372.0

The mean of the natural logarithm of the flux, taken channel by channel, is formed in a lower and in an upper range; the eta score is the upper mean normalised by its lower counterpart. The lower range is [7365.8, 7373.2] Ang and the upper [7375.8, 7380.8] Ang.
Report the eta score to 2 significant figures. 0.95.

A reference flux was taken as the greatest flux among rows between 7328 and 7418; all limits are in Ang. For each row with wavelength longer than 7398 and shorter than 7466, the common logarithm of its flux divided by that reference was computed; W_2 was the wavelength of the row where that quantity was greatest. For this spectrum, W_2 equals 7402.0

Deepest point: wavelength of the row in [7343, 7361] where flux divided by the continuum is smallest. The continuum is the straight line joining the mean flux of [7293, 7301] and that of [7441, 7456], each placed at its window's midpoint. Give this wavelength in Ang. 7357.0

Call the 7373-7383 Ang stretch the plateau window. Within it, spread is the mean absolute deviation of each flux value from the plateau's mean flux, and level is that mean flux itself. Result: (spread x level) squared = 1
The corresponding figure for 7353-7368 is 21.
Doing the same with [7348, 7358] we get 3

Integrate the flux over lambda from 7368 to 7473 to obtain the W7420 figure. 897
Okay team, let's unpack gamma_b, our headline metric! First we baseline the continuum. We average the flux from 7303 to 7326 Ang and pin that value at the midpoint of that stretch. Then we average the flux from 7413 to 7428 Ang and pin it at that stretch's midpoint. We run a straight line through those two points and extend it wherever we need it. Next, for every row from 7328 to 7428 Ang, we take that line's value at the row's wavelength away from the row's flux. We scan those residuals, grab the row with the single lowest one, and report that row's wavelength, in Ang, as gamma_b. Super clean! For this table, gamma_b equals 7357.0 Ang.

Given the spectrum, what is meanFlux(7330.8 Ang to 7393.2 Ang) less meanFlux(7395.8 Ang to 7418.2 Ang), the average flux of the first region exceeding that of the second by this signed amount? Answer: -0.26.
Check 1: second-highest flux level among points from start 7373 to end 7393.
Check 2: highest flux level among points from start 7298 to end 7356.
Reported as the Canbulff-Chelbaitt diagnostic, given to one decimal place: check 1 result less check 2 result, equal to -1.0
